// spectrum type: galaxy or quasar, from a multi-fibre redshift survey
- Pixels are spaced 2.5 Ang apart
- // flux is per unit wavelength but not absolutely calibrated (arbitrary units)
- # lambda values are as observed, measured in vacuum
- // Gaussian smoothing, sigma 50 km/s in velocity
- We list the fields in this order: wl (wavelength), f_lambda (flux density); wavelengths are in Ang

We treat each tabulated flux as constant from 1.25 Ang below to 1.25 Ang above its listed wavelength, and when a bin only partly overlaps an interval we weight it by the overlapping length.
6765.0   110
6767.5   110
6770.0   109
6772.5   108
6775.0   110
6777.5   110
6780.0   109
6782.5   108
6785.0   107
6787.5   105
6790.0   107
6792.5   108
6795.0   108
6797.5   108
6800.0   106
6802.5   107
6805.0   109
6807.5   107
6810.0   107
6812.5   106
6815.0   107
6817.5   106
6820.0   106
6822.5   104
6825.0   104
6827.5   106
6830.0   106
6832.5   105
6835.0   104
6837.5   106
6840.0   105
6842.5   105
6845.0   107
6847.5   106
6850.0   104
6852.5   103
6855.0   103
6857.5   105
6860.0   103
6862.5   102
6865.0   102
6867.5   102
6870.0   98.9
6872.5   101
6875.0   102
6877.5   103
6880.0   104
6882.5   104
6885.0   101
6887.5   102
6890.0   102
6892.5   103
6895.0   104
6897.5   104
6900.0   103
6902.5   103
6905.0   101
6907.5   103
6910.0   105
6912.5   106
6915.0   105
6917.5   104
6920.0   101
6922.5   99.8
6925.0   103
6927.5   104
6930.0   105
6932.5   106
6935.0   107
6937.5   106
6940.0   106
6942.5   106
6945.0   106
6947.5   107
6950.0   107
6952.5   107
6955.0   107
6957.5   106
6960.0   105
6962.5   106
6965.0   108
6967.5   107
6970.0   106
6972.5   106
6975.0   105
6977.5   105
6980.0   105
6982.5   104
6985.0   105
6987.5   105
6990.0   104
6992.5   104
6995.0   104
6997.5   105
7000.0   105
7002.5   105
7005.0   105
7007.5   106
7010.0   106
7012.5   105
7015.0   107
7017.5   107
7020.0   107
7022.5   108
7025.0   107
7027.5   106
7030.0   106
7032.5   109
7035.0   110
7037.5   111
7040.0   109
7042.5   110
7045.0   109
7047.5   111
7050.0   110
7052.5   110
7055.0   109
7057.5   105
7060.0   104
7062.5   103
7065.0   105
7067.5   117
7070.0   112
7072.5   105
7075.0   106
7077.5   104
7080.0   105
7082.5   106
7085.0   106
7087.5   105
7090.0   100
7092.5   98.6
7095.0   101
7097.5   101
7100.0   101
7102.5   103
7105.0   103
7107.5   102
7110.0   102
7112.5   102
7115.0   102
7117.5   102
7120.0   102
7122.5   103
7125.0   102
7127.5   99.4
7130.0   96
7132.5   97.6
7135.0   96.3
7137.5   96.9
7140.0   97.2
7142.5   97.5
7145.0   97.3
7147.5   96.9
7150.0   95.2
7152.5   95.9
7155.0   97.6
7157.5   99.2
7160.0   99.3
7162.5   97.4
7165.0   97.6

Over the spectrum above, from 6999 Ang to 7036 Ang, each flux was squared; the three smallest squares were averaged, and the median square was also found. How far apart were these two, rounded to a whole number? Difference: 211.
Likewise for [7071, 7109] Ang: 635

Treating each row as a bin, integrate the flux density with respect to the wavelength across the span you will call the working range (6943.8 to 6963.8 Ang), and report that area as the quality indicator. 2128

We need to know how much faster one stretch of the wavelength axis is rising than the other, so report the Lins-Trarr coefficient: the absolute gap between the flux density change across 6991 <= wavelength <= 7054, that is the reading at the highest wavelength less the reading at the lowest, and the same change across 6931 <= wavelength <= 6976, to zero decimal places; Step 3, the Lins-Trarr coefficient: 7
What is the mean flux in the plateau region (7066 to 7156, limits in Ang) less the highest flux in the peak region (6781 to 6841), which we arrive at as -7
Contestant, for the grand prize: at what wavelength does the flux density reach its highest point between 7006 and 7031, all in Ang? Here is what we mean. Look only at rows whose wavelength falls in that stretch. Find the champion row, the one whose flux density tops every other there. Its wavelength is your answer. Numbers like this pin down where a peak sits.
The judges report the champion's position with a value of 7022.5 Ang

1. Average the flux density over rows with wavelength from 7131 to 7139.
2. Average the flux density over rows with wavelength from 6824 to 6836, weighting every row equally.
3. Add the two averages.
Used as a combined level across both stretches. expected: 202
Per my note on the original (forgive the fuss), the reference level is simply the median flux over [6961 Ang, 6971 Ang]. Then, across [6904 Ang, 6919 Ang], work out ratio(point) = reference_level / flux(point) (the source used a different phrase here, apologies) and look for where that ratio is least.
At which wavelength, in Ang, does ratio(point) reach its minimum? 6912.5 Ang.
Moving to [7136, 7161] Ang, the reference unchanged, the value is 7160.0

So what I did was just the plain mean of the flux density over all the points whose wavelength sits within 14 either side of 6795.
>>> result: 107.3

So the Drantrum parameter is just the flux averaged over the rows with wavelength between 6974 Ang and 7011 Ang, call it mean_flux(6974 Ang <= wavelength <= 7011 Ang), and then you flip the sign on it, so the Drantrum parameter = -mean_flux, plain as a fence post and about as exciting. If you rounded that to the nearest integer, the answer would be -105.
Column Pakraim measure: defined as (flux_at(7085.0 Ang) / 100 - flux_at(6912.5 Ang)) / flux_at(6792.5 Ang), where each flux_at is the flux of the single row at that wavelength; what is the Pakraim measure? -0.97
